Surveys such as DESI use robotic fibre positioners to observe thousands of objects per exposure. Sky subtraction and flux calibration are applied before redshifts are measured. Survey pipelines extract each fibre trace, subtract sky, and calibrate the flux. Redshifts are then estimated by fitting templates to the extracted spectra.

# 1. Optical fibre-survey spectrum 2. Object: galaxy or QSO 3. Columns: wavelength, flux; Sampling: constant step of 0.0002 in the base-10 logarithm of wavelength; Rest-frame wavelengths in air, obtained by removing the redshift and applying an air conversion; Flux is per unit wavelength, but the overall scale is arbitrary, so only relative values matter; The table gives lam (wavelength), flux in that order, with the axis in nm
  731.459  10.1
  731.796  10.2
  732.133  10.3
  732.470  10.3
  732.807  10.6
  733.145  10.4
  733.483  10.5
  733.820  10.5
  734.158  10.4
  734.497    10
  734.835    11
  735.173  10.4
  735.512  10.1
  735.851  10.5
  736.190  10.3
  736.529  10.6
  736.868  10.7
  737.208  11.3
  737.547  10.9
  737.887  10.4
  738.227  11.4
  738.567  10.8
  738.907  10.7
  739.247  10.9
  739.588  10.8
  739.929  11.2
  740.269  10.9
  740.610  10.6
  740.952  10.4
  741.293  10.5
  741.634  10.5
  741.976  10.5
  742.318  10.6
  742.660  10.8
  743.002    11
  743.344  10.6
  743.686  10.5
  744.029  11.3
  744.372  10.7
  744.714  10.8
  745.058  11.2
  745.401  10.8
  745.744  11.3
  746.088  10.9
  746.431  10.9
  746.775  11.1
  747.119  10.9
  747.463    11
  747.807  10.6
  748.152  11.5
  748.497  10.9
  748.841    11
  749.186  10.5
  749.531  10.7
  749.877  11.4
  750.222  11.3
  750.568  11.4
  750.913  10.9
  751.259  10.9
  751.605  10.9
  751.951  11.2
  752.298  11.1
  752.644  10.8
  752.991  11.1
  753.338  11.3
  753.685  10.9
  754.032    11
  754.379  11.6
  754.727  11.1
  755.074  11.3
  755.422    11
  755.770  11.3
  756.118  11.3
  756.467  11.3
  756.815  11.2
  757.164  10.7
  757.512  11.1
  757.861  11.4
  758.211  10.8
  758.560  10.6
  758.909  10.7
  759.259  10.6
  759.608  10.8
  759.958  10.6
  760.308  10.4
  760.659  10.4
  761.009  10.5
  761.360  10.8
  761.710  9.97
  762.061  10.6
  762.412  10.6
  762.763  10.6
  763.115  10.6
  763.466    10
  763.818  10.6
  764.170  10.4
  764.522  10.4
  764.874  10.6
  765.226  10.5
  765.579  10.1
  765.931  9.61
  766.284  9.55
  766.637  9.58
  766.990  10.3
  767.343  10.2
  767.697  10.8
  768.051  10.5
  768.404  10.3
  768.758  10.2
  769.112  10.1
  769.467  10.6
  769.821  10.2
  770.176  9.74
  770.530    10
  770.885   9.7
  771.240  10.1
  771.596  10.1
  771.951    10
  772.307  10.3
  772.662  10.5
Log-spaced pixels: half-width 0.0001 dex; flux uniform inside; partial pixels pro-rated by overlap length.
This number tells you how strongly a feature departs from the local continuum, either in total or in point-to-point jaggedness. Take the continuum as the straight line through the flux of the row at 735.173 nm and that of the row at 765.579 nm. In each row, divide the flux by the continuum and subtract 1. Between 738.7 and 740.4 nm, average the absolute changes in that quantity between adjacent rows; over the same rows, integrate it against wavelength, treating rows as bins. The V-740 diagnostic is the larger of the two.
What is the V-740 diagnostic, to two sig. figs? 0.089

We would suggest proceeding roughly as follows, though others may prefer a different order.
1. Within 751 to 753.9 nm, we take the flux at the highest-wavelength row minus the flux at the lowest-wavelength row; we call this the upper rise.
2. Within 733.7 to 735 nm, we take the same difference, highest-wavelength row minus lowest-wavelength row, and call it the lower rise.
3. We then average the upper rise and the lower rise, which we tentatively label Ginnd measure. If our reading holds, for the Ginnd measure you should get 0.25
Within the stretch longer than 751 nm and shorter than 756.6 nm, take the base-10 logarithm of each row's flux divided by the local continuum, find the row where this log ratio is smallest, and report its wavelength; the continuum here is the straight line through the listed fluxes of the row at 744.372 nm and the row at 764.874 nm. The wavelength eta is 752.644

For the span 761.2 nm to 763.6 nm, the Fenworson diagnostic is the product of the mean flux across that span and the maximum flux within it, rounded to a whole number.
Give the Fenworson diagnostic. 113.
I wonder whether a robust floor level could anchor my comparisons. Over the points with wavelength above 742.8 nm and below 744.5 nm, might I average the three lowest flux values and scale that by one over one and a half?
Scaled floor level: 7.1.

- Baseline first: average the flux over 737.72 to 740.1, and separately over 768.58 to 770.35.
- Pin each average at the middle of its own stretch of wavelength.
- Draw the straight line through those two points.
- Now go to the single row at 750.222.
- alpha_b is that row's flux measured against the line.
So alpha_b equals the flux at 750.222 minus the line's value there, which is 0.7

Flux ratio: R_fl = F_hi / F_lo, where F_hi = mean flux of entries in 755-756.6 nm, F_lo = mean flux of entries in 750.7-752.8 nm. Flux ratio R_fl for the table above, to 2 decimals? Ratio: 1.02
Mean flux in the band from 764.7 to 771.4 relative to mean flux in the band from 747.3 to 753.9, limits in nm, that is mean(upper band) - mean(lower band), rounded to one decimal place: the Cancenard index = -0.9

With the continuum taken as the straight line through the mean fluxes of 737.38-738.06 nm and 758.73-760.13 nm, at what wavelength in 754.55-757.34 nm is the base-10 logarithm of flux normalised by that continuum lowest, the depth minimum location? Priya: 757.164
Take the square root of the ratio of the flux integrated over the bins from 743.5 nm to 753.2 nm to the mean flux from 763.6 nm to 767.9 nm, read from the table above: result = 3.2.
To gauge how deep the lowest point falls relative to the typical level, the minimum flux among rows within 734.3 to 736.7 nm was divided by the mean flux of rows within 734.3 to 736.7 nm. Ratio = 0.960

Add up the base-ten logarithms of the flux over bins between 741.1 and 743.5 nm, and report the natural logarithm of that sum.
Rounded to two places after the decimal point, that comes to 1.97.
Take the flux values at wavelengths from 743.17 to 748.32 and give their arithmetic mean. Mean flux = 10.9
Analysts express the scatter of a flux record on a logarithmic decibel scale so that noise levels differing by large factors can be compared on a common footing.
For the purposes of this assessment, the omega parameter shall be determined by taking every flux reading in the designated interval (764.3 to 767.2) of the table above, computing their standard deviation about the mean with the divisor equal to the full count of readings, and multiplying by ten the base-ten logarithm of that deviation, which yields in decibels -3.86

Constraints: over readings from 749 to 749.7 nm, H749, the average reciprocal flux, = 0.094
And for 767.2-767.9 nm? 0.095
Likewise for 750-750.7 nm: 0.088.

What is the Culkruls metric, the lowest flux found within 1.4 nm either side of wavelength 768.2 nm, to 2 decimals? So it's 10.10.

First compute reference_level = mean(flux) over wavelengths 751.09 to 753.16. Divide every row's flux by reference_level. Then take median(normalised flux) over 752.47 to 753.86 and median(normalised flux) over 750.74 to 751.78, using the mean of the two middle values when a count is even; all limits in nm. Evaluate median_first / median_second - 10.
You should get -8.99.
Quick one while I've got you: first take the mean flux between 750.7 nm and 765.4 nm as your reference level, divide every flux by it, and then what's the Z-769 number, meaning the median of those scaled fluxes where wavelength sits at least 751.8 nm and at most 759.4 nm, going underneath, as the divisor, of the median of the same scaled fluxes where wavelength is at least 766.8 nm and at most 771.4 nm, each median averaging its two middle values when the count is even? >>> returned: 0.92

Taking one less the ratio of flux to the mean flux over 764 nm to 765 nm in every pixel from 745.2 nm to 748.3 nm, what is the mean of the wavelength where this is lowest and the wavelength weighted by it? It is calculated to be 747.50 nm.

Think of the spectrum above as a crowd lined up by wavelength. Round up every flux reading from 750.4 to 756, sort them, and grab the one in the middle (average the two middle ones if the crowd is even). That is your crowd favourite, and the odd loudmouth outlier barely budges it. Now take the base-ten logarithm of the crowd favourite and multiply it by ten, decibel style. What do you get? 10.45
